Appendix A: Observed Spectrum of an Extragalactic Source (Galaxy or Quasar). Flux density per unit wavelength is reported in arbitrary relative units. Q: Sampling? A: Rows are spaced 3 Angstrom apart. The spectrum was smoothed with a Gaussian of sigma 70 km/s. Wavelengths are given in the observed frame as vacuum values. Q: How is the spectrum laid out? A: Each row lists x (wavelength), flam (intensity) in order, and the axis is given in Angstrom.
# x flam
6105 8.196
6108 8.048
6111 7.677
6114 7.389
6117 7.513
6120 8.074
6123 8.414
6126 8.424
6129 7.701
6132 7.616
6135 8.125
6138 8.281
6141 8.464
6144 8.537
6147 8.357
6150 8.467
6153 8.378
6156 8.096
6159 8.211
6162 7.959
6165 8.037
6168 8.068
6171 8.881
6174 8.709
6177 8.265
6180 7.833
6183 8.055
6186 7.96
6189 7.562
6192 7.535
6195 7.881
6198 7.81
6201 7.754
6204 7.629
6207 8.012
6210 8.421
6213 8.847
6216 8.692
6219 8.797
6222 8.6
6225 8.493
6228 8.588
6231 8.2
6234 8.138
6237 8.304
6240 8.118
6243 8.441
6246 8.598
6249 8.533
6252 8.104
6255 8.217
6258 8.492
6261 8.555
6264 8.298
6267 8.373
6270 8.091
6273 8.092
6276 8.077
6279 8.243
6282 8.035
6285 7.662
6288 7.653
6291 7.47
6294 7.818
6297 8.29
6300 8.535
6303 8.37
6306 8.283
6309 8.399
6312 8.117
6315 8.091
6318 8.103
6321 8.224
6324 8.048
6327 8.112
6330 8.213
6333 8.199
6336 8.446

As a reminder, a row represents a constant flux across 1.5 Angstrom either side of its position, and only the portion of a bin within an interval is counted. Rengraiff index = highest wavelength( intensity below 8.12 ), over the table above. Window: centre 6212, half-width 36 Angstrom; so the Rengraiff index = 6240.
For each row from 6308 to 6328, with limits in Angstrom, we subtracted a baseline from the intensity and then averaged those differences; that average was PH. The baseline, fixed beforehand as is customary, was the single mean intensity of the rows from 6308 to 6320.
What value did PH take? -0.02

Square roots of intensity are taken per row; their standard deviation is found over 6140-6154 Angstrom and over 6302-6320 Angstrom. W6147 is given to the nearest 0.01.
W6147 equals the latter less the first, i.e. 0.01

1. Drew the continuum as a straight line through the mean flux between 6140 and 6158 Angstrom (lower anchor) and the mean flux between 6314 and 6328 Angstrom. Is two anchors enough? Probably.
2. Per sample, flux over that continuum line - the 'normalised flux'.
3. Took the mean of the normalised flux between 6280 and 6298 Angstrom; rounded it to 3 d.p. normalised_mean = 0.958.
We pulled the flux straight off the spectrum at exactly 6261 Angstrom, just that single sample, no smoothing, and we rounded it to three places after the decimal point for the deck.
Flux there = 8.555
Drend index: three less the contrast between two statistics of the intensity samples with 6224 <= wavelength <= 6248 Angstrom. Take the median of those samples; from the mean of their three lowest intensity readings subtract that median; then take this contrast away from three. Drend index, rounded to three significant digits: 3.22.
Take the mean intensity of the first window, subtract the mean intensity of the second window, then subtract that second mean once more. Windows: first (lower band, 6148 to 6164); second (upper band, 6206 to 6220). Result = -8.9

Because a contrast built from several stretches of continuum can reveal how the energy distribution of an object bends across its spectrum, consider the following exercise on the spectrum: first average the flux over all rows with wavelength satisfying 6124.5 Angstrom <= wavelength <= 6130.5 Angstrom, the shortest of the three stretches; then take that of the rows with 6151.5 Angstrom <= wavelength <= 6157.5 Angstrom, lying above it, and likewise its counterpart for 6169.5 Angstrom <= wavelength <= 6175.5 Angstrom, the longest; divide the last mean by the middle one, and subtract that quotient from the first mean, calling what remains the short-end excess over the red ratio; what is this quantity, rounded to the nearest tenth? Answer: 7.0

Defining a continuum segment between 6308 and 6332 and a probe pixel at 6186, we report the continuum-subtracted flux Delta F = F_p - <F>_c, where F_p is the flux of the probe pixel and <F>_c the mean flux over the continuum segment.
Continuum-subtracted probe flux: -0.20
